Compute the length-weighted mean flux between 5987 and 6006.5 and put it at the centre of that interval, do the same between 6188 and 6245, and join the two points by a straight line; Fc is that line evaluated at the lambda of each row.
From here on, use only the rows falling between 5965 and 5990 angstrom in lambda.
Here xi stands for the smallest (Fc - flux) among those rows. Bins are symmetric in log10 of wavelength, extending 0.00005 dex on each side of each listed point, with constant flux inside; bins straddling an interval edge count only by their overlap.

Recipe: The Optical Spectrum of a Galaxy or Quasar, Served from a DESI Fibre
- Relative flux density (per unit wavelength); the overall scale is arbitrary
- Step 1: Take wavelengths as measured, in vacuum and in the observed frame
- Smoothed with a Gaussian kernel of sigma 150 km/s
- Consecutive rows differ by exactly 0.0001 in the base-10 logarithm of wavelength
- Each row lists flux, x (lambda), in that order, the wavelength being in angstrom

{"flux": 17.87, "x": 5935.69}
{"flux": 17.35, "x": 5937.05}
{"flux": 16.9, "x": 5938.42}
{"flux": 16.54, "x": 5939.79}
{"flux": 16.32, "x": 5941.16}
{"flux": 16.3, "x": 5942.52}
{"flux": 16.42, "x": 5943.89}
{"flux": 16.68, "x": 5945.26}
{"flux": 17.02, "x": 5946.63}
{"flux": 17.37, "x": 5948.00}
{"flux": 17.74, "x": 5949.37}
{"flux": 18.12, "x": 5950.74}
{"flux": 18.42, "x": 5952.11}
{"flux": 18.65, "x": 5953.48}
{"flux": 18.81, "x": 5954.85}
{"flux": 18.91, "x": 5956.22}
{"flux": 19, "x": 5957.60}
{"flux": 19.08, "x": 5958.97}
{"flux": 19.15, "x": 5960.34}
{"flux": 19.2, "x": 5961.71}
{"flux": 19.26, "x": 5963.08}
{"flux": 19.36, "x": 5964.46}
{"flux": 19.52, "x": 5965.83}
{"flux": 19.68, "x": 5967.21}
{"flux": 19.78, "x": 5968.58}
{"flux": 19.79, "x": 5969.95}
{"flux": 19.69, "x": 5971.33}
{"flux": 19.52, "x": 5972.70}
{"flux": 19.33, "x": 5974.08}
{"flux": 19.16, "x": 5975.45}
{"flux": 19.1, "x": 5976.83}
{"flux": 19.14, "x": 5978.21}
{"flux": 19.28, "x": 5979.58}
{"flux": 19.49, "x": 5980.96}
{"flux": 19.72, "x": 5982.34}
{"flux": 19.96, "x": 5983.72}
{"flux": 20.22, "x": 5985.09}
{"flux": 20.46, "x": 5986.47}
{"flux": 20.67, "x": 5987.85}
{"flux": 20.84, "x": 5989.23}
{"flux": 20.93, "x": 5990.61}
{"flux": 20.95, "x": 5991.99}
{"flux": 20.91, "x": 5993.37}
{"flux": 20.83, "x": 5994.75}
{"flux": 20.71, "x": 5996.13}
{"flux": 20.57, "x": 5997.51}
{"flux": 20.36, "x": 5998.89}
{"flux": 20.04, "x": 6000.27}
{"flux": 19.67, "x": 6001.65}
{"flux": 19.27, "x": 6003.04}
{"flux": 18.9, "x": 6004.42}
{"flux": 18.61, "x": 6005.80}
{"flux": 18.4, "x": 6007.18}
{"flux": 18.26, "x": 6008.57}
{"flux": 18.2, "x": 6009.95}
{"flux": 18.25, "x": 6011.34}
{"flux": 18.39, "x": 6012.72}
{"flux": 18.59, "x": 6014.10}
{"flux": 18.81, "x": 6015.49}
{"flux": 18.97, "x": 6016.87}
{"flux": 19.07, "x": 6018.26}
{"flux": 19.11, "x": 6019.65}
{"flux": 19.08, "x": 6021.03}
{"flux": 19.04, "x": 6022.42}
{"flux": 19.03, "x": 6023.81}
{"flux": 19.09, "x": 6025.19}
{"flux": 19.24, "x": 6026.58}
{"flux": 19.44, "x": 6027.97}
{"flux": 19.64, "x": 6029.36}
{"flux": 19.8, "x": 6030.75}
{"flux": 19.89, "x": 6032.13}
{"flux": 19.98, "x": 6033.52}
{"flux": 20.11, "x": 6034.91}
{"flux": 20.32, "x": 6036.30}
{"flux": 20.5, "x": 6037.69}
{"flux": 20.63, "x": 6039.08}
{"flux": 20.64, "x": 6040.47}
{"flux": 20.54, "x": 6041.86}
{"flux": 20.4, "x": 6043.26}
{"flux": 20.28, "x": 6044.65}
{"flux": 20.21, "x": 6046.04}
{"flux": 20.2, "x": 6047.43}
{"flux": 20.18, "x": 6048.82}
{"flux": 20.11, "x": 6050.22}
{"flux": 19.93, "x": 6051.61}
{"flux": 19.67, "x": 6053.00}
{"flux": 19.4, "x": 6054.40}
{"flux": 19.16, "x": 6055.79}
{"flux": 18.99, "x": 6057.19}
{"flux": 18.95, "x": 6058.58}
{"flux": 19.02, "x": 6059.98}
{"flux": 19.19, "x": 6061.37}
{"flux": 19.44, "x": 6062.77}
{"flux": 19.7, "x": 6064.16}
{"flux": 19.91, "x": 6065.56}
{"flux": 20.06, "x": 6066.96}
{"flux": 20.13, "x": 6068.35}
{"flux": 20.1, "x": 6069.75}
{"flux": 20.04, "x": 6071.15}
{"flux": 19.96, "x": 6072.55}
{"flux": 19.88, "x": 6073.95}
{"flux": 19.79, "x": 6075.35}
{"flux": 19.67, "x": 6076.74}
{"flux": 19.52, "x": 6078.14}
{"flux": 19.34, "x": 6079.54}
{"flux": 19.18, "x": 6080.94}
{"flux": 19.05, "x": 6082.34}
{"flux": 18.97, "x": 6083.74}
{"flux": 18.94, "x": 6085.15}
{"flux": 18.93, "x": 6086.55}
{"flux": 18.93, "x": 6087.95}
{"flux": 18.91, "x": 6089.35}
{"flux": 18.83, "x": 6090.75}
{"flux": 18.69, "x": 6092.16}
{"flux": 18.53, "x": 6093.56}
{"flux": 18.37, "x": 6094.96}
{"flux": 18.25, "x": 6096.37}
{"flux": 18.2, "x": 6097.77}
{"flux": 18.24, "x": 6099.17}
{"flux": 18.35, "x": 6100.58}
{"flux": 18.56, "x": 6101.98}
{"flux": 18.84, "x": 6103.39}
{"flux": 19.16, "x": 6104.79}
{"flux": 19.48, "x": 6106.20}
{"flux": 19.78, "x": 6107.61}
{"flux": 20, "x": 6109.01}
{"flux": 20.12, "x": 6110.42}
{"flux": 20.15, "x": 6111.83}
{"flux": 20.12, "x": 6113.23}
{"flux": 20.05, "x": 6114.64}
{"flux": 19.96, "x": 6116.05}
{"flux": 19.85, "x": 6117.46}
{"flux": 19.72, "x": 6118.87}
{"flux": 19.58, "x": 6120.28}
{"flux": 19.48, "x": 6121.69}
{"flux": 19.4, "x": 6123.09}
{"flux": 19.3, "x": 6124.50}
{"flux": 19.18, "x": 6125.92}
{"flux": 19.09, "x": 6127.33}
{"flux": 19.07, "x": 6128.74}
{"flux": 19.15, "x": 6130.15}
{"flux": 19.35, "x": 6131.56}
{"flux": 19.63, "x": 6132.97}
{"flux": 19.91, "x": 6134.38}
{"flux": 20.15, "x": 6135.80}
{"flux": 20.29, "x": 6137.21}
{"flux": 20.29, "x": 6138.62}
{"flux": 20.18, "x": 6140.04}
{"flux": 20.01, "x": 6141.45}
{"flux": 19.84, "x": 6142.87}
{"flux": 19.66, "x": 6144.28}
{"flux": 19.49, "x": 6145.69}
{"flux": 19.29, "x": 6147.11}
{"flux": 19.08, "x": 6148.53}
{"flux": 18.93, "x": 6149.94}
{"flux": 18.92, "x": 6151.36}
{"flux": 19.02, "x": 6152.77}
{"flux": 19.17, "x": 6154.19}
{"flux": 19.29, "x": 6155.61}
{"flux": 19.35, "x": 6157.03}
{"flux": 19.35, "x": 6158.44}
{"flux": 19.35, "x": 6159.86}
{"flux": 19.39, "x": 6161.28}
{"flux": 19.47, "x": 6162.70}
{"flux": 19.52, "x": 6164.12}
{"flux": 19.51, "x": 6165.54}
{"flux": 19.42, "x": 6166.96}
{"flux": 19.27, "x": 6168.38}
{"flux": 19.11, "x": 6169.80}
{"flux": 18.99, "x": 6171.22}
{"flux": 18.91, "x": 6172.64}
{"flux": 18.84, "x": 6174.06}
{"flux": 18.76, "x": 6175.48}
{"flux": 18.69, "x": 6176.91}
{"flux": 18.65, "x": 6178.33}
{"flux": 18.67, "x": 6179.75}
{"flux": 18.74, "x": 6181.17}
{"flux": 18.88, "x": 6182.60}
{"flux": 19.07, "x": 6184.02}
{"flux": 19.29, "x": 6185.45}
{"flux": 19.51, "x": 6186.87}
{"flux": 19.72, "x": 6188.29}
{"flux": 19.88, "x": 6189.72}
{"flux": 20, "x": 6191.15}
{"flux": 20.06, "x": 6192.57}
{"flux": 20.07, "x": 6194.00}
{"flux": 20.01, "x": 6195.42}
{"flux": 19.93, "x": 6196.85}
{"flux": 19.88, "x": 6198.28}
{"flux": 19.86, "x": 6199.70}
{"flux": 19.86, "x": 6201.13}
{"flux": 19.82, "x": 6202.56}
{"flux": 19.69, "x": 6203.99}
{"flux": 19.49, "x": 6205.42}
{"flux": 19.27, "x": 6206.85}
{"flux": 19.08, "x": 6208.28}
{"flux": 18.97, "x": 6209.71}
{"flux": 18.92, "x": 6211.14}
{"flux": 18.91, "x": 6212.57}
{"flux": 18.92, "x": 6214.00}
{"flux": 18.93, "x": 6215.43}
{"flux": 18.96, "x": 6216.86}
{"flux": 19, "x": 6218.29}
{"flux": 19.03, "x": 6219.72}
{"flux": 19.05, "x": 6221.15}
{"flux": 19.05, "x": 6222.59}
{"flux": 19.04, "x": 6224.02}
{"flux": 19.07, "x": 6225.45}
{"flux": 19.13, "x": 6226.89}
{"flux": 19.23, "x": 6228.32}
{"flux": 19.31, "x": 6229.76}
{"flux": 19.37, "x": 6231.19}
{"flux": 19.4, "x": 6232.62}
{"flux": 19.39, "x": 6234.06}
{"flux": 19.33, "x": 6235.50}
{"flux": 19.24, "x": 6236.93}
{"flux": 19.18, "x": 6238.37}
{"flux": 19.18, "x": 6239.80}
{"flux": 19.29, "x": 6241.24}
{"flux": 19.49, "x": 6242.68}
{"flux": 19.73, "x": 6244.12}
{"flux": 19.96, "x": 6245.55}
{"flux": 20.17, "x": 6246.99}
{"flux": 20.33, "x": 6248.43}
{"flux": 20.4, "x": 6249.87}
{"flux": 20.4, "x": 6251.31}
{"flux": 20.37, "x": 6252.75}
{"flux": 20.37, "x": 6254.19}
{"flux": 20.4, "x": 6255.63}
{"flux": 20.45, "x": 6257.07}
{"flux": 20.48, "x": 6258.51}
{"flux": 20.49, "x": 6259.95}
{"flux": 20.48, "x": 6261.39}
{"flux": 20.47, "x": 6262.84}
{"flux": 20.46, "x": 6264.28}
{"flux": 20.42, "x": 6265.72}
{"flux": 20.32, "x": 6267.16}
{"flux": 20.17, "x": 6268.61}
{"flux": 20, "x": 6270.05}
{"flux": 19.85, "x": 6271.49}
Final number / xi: -0.58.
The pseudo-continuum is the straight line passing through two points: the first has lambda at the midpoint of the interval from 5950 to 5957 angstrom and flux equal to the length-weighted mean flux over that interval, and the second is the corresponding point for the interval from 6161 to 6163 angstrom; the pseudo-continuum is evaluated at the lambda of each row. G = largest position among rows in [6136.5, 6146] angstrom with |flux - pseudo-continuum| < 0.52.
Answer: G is 6145.69 angstrom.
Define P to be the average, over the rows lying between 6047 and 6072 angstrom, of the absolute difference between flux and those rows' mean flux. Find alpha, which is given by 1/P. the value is 2.5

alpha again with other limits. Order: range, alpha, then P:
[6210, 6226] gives 18.0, 0.06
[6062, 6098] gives 1.9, 0.53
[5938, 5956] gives 1.3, 0.79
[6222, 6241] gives 9.3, 0.11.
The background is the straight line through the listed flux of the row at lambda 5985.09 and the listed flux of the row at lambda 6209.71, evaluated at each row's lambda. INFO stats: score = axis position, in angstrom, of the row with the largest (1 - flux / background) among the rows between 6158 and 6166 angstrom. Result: 6158.44 angstrom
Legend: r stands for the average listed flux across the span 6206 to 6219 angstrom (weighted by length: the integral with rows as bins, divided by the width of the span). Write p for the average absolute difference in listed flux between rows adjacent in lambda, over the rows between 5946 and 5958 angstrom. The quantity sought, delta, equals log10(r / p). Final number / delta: 1.9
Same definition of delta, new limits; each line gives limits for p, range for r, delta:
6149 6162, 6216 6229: 2.5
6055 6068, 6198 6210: 2.1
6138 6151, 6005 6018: 2.0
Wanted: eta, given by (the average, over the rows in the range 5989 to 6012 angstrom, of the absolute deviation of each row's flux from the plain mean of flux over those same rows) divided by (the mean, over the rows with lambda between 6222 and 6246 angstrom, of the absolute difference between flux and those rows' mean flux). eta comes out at 5.80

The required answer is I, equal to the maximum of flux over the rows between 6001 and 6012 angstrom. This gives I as 19.67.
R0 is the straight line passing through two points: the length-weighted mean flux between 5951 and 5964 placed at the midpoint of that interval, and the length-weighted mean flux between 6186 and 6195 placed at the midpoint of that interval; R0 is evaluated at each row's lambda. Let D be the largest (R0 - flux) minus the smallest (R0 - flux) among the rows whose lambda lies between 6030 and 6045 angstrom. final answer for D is 0.8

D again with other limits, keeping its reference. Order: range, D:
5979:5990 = 1.5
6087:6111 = 1.9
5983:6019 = 2.8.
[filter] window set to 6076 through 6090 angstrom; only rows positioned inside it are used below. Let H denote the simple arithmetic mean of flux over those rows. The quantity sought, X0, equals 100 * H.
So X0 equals 1914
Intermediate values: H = 19.1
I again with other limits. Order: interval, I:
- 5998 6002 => 20.36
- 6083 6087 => 18.97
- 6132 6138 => 20.29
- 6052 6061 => 19.67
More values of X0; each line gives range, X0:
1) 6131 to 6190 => 1935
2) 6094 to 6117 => 1923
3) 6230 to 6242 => 1930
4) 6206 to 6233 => 1909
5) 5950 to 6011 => 1954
